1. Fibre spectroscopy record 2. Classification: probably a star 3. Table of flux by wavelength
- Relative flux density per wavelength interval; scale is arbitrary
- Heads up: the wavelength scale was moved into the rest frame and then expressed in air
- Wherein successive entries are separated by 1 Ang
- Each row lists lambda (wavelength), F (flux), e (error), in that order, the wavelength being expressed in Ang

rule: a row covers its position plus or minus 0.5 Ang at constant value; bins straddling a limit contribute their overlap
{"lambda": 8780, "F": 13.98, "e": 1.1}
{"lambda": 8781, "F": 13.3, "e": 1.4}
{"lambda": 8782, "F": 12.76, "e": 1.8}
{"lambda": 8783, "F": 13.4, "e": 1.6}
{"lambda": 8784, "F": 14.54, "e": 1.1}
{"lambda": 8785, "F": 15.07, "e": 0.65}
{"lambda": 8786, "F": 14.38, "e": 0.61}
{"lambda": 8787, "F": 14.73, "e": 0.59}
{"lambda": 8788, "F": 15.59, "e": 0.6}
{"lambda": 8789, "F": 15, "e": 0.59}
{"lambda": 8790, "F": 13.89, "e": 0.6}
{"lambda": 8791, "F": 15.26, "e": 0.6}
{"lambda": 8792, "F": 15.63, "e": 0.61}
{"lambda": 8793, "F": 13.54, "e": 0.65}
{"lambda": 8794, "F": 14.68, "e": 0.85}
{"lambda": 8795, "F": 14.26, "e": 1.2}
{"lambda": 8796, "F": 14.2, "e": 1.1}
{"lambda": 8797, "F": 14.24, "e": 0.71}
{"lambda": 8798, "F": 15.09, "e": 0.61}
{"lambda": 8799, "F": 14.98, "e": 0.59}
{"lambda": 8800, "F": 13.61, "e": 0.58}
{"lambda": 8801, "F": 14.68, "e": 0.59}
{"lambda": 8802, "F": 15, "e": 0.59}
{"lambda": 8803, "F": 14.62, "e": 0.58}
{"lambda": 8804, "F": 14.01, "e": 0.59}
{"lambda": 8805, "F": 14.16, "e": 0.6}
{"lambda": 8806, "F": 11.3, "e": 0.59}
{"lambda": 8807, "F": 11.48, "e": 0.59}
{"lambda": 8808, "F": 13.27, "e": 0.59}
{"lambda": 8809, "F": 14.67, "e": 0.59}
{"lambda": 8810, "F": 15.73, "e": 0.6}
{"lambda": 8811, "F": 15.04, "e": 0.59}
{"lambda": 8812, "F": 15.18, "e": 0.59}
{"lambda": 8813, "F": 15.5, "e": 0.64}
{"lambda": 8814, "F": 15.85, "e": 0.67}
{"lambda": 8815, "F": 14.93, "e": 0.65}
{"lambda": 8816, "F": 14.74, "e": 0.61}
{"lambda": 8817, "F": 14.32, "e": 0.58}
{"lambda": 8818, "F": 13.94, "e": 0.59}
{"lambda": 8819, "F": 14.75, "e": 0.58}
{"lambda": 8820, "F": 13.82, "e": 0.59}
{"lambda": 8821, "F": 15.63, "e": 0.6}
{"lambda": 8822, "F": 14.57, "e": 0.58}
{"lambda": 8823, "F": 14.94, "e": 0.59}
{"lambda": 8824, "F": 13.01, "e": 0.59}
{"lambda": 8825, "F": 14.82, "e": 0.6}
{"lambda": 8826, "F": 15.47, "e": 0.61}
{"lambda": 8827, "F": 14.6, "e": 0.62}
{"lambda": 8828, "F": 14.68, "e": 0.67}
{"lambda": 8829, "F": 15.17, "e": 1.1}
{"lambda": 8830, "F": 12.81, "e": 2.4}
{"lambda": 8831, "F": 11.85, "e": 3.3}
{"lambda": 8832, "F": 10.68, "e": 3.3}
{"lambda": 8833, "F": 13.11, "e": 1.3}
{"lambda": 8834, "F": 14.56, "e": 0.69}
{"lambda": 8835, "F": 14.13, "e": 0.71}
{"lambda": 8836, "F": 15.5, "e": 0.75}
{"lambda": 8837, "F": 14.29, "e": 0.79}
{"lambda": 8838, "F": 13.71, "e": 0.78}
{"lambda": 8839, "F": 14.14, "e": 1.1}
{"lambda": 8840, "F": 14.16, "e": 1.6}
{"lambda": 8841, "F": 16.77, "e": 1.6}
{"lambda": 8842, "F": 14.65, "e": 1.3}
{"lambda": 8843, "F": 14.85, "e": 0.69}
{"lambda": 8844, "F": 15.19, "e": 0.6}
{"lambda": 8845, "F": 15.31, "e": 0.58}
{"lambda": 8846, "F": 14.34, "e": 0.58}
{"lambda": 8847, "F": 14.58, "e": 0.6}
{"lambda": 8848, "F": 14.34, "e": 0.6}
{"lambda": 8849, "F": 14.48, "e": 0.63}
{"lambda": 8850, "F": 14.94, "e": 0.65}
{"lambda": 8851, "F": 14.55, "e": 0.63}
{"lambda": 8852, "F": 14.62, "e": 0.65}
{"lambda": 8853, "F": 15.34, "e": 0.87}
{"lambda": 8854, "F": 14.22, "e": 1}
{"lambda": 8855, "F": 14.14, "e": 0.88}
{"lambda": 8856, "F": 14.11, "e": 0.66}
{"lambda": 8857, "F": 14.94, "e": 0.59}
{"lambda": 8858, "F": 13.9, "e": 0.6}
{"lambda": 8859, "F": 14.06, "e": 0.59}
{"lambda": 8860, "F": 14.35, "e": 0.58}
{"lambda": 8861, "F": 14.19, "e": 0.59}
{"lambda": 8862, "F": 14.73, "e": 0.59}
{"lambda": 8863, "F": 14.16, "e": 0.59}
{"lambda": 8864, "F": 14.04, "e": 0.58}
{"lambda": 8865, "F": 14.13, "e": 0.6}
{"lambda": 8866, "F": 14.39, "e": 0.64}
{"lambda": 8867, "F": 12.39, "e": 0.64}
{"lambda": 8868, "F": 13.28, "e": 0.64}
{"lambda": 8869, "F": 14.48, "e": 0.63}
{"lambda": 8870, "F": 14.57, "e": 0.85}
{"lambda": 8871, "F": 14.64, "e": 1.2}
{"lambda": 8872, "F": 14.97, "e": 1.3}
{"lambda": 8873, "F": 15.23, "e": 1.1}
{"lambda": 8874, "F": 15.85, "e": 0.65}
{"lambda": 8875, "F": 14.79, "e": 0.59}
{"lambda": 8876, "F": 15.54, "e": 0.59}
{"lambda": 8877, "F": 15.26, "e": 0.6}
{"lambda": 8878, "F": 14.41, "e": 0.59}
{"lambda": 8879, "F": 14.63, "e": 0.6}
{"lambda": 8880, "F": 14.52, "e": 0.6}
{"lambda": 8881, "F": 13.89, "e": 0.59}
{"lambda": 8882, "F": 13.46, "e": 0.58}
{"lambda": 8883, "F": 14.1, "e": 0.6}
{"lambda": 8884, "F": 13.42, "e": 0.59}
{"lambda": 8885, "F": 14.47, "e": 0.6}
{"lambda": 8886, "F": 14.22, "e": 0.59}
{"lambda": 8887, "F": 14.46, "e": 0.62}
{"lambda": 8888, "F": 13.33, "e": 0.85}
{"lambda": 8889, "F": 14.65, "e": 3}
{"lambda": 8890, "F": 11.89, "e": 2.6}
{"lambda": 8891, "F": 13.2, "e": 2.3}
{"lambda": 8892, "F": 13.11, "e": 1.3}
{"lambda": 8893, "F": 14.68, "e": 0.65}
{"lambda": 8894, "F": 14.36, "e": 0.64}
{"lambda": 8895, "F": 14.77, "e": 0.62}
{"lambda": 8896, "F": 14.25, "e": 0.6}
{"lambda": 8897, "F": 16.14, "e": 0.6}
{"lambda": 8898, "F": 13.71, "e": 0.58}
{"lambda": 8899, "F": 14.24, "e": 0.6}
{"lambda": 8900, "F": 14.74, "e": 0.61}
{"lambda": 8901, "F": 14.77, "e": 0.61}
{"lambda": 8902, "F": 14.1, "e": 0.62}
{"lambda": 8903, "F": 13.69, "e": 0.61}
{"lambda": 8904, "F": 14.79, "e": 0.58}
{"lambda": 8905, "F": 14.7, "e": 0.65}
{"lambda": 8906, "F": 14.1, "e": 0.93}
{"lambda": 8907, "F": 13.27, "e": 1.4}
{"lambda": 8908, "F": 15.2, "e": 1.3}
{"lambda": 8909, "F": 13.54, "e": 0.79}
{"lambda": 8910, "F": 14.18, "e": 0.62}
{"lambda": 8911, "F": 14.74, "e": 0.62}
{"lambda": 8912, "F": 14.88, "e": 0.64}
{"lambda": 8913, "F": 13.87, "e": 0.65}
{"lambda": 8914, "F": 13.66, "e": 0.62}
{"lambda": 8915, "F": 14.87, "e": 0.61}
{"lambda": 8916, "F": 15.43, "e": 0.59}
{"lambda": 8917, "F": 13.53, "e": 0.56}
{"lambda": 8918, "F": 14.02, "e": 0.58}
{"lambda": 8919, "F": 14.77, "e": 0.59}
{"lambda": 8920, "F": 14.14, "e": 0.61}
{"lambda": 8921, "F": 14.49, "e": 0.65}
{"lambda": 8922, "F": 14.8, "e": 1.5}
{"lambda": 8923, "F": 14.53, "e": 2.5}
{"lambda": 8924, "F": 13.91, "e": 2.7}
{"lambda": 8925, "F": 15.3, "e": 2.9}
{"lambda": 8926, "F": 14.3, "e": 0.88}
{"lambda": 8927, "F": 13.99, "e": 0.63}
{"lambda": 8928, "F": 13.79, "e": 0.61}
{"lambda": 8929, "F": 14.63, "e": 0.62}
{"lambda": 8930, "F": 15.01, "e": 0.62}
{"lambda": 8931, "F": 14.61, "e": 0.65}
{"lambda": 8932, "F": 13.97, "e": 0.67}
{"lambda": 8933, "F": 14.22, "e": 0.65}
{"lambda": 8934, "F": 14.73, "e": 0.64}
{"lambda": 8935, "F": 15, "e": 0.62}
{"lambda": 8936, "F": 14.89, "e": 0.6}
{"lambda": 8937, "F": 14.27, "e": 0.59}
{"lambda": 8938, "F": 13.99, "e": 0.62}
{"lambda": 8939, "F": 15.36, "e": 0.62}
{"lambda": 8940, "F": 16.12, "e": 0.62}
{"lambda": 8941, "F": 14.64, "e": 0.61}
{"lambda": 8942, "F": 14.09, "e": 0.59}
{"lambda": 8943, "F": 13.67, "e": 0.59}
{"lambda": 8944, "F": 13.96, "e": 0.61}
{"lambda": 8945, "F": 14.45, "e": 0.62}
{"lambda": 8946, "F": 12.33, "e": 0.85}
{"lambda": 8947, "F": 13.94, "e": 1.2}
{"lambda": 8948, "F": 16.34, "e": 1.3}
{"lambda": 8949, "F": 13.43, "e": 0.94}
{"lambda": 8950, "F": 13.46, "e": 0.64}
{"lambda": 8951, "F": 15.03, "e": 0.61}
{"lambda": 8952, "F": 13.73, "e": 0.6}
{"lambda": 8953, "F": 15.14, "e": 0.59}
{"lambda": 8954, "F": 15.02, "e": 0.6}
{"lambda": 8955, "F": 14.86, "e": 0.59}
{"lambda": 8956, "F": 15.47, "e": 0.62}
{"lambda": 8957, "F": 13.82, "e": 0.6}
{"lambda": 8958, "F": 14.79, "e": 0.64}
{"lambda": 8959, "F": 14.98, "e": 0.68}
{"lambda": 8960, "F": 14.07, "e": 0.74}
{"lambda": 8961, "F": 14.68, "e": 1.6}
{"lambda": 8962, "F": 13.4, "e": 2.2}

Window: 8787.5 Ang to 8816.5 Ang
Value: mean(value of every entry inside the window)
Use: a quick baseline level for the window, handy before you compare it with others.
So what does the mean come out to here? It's 14.49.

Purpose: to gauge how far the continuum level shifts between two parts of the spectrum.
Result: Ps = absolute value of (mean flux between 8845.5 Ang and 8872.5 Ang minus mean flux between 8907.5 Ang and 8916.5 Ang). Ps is 0.16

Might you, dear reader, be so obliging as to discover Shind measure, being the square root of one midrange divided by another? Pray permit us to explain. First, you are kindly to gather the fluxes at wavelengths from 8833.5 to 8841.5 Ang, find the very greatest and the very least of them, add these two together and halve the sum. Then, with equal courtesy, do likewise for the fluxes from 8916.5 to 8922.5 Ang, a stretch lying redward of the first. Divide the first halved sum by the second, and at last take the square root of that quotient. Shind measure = 1.037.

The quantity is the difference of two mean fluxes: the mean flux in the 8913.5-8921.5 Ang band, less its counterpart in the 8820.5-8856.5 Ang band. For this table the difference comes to 0.0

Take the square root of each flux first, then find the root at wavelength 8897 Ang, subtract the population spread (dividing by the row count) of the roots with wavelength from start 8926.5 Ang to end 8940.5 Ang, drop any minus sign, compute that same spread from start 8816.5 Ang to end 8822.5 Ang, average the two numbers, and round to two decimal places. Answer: 2.01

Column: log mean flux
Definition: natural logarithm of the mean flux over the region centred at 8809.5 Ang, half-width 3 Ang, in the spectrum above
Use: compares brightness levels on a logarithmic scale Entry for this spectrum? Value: 2.66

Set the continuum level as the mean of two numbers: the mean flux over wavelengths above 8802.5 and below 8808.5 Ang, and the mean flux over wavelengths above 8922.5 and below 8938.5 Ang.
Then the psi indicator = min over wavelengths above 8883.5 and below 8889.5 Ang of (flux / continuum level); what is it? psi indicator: 0.97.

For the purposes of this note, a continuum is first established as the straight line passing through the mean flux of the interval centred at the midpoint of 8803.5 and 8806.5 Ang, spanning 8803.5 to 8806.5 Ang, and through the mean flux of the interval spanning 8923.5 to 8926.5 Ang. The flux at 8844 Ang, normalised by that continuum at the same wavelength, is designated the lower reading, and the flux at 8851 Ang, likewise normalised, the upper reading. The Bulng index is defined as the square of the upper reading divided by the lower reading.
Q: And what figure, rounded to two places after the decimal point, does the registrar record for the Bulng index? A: 1.01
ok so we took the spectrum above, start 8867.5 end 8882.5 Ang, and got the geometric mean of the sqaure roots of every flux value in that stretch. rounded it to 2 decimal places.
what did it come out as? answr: 3.82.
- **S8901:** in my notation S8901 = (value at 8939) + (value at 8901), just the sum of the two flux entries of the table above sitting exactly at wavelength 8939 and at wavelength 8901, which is 30.1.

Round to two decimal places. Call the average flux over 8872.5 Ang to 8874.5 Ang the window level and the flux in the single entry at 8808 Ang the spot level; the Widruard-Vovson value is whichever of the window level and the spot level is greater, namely 15.54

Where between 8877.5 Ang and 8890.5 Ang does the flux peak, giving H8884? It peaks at 8889 Ang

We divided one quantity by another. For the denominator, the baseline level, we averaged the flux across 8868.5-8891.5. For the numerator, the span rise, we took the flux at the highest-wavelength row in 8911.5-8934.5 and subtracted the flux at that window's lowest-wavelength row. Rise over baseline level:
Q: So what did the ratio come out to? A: -0.010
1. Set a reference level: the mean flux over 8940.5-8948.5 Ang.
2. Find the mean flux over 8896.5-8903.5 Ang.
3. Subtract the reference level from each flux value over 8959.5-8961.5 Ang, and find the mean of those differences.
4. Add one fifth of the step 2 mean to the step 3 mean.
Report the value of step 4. 3.09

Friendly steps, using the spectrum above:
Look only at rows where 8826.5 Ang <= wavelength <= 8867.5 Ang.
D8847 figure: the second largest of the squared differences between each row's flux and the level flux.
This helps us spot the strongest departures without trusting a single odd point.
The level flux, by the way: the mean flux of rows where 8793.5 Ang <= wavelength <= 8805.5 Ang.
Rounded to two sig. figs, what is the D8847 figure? 6.8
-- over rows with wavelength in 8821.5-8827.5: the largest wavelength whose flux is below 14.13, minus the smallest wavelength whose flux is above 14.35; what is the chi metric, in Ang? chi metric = 2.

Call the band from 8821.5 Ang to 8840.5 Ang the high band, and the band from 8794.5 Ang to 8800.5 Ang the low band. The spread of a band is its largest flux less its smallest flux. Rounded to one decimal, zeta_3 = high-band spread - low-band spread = 3.3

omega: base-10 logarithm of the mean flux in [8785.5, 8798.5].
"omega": 1.17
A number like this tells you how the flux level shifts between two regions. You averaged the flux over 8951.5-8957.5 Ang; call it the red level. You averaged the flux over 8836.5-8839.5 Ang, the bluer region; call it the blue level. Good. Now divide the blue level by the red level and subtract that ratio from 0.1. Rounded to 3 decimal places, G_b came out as -0.857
